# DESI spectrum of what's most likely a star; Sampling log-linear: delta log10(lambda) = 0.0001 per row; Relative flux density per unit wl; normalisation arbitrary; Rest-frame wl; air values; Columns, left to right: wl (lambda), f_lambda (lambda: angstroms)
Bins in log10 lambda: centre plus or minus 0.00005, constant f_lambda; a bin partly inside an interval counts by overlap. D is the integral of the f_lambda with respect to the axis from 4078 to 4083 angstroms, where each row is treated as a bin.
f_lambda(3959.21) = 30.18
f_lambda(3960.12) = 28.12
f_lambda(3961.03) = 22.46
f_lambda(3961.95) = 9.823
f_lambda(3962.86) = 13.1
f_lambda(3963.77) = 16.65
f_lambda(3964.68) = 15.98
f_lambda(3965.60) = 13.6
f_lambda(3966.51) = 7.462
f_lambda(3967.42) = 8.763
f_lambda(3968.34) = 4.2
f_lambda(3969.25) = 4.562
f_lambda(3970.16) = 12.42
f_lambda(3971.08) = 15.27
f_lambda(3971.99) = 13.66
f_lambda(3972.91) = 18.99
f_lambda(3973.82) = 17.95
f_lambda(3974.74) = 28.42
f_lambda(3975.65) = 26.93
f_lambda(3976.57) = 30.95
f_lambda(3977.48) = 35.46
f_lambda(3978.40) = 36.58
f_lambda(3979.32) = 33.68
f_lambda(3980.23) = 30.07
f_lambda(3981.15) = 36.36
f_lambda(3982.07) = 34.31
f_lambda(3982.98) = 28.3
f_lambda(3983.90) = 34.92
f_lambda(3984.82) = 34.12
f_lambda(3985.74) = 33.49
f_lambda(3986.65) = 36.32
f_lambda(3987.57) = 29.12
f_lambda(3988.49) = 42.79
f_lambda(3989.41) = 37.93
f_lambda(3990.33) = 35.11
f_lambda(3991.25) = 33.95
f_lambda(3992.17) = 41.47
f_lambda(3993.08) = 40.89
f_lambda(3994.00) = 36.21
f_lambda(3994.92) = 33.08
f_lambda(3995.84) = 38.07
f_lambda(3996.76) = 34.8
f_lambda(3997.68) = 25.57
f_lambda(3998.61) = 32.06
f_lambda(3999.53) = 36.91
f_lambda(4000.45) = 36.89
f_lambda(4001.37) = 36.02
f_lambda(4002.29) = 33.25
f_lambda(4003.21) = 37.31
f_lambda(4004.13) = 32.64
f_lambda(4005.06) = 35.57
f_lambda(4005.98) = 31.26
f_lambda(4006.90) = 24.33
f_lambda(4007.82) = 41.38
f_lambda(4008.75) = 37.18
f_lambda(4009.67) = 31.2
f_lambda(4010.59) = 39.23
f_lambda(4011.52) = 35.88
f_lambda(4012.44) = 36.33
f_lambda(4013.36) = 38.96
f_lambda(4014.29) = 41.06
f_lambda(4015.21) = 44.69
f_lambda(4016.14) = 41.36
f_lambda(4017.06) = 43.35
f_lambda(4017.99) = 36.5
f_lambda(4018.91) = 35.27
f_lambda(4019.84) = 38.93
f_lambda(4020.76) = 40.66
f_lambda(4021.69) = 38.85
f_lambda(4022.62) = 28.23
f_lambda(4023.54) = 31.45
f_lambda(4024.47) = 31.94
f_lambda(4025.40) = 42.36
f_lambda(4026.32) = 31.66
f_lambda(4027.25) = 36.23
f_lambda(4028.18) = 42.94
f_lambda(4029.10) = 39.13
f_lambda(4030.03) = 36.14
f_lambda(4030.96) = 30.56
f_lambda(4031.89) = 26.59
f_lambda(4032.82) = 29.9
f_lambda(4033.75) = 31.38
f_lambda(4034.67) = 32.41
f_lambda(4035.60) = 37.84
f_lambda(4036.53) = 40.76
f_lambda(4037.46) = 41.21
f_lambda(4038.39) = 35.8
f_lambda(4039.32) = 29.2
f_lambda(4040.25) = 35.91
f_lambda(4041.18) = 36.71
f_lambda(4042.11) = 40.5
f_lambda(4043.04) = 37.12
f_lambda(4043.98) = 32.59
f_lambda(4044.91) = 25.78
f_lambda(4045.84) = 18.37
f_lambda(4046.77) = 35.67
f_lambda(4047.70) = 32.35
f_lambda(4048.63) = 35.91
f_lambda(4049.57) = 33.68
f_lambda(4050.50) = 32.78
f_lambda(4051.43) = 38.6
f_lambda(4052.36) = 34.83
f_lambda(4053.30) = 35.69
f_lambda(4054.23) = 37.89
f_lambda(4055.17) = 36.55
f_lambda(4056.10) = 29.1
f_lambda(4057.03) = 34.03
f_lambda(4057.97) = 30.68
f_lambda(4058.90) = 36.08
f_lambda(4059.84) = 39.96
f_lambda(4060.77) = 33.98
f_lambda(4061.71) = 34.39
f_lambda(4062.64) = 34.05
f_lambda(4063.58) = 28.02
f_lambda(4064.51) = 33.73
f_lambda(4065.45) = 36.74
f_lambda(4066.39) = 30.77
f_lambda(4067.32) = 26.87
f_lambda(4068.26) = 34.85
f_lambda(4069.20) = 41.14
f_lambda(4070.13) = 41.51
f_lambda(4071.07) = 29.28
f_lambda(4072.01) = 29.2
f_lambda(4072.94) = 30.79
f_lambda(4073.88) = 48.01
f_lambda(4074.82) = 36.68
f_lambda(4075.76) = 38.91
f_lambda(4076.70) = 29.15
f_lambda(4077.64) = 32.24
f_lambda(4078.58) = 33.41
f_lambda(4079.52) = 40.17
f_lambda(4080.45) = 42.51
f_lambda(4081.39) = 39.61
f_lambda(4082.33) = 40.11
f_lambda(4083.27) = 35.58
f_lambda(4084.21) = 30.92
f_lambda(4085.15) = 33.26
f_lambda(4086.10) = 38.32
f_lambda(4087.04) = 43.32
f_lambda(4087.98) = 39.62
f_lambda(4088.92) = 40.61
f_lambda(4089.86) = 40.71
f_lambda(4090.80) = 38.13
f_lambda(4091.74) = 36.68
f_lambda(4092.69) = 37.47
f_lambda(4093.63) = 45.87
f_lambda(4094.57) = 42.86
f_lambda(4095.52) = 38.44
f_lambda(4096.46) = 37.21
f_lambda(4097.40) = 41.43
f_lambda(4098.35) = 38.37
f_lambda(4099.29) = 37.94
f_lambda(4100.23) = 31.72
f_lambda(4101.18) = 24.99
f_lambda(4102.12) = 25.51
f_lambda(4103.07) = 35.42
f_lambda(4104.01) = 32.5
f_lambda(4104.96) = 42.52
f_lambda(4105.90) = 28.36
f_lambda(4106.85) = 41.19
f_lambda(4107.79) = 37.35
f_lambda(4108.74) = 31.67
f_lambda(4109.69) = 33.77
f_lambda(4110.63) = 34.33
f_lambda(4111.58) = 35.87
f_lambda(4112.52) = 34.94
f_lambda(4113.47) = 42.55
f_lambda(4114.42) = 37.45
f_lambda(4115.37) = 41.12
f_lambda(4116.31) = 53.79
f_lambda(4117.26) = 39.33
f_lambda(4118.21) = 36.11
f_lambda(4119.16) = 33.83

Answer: 195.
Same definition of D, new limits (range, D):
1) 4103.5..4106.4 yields 100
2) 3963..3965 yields 32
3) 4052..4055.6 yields 130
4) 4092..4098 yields 242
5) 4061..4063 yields 68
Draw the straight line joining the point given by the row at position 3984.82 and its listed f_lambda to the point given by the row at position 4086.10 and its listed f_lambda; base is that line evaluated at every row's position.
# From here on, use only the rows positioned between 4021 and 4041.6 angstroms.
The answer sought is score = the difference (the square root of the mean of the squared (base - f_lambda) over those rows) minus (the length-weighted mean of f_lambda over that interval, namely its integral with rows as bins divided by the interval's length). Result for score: -30.1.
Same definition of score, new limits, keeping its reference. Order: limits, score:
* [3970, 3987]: -18.9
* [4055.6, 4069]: -27.8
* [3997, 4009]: -29.1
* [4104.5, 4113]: -30.0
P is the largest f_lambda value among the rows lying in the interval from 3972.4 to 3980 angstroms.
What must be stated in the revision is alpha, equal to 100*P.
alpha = 3658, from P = 36.58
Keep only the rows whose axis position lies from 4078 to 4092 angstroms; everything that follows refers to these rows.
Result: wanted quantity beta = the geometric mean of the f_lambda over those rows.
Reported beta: 38.0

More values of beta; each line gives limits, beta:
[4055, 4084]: 34.8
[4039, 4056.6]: 33.2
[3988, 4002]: 35.9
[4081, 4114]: 36.5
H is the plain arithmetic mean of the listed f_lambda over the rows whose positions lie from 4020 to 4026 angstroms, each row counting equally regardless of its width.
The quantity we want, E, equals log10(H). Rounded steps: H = 35.6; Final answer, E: 1.55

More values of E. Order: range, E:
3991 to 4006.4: 1.54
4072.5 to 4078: 1.56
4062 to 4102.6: 1.56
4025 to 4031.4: 1.57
